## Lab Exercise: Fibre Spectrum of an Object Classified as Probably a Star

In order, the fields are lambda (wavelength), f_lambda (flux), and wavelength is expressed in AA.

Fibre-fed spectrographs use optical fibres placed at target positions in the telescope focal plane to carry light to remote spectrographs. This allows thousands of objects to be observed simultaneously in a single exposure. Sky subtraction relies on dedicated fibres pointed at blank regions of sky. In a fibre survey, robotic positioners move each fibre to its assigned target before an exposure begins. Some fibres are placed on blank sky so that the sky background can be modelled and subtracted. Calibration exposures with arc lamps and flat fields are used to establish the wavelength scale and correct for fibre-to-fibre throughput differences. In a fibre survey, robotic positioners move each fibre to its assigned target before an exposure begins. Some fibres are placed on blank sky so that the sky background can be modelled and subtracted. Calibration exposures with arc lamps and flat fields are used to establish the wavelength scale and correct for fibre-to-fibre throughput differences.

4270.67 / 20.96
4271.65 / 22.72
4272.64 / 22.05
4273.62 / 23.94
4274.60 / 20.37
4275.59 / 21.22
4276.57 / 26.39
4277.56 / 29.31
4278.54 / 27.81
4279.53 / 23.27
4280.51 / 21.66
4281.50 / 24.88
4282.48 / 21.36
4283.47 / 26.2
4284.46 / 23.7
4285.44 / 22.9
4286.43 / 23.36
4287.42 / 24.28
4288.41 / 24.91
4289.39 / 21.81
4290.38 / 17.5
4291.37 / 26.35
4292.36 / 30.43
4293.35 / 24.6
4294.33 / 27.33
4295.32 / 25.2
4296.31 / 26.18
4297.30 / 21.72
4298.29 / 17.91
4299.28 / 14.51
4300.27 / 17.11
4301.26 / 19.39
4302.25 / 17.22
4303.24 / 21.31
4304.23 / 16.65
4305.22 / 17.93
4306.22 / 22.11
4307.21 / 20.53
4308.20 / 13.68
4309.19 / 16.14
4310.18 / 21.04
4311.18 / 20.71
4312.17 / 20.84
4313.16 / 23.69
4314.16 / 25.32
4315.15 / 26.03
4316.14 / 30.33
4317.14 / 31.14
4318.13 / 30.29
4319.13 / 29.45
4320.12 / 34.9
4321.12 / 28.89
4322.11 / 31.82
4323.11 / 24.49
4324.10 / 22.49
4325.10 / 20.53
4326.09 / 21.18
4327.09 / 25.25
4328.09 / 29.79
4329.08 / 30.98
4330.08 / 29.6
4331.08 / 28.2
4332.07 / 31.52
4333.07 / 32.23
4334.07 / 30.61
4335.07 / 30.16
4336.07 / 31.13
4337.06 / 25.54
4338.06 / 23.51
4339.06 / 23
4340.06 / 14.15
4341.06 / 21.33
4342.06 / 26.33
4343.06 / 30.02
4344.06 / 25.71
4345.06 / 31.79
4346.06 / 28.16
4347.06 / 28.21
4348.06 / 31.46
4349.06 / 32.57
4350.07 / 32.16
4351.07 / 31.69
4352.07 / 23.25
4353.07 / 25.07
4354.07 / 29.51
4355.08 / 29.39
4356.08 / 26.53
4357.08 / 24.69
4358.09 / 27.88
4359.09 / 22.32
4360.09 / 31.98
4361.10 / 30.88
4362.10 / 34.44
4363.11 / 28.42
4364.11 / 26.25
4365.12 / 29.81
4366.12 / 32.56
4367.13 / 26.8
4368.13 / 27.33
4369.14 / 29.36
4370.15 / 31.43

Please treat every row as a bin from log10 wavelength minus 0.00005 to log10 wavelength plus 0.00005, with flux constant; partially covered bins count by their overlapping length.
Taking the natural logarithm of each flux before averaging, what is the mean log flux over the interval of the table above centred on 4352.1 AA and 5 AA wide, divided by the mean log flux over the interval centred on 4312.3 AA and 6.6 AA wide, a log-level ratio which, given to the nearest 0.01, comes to 1.08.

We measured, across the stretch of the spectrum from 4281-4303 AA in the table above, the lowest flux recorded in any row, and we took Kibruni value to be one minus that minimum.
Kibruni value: -14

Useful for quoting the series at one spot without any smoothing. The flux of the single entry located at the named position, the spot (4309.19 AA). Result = 16.14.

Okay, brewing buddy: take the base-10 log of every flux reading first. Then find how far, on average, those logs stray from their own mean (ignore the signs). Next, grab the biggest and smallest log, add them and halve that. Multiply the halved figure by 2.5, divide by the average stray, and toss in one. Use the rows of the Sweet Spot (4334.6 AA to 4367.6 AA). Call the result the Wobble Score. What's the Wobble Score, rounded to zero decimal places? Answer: 62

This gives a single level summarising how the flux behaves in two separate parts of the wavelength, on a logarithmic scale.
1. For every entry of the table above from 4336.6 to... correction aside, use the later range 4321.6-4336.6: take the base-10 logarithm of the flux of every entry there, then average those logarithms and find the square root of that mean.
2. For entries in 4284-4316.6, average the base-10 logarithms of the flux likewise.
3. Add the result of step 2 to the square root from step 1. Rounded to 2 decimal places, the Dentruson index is 2.53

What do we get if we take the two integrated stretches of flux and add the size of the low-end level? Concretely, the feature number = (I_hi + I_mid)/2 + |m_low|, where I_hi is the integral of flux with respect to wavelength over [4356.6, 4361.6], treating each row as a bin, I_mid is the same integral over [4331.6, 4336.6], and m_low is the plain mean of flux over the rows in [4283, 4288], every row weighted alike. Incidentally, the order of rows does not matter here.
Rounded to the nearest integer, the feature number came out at 171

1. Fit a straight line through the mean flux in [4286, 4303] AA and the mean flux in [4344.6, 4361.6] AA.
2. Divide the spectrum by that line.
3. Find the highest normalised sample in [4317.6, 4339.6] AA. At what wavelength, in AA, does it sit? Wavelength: 4320.12 AA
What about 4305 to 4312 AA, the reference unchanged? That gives 4306.22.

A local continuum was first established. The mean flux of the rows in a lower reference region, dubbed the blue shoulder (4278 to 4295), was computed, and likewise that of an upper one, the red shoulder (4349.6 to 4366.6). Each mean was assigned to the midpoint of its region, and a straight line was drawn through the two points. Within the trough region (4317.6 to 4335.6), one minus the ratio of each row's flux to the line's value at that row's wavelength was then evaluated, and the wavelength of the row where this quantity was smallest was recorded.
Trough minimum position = 4320.12 AA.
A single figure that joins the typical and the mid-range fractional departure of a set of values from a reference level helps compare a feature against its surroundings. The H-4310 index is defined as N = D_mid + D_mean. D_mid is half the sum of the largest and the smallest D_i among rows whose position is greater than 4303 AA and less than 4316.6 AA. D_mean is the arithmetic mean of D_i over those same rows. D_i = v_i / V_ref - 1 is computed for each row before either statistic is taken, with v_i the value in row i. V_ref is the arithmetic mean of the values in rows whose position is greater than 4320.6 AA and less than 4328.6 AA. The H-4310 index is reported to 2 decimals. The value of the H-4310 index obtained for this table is -0.31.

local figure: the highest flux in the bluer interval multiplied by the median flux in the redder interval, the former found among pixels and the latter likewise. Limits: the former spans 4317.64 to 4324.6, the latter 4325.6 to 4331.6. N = 1009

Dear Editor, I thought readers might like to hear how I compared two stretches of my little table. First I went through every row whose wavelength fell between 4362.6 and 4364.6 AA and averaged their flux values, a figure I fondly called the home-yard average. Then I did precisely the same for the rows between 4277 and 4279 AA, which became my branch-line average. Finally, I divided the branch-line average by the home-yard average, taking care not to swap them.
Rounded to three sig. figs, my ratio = 1.04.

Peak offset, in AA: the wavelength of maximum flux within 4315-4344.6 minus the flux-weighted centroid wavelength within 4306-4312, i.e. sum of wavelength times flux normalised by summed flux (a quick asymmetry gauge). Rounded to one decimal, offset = 11.4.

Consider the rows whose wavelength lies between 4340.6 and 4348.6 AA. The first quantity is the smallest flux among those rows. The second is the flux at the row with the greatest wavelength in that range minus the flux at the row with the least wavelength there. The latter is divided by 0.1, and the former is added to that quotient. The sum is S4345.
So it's 123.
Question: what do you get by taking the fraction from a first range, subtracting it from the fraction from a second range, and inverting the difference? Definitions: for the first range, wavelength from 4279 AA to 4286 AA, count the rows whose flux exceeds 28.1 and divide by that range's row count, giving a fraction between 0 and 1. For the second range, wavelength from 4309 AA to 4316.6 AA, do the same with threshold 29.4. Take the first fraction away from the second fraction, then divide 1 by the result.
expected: 8.0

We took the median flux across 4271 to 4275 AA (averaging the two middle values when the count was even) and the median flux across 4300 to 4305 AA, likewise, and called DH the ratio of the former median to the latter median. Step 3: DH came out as 1.30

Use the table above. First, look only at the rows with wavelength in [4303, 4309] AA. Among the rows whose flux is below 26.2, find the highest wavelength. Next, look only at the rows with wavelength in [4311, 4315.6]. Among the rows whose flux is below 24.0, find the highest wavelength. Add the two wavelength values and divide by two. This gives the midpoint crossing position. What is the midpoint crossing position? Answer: 4310.7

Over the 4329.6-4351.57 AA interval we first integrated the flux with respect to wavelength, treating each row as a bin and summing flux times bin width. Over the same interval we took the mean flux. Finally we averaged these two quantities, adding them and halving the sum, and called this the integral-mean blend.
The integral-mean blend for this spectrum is 323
